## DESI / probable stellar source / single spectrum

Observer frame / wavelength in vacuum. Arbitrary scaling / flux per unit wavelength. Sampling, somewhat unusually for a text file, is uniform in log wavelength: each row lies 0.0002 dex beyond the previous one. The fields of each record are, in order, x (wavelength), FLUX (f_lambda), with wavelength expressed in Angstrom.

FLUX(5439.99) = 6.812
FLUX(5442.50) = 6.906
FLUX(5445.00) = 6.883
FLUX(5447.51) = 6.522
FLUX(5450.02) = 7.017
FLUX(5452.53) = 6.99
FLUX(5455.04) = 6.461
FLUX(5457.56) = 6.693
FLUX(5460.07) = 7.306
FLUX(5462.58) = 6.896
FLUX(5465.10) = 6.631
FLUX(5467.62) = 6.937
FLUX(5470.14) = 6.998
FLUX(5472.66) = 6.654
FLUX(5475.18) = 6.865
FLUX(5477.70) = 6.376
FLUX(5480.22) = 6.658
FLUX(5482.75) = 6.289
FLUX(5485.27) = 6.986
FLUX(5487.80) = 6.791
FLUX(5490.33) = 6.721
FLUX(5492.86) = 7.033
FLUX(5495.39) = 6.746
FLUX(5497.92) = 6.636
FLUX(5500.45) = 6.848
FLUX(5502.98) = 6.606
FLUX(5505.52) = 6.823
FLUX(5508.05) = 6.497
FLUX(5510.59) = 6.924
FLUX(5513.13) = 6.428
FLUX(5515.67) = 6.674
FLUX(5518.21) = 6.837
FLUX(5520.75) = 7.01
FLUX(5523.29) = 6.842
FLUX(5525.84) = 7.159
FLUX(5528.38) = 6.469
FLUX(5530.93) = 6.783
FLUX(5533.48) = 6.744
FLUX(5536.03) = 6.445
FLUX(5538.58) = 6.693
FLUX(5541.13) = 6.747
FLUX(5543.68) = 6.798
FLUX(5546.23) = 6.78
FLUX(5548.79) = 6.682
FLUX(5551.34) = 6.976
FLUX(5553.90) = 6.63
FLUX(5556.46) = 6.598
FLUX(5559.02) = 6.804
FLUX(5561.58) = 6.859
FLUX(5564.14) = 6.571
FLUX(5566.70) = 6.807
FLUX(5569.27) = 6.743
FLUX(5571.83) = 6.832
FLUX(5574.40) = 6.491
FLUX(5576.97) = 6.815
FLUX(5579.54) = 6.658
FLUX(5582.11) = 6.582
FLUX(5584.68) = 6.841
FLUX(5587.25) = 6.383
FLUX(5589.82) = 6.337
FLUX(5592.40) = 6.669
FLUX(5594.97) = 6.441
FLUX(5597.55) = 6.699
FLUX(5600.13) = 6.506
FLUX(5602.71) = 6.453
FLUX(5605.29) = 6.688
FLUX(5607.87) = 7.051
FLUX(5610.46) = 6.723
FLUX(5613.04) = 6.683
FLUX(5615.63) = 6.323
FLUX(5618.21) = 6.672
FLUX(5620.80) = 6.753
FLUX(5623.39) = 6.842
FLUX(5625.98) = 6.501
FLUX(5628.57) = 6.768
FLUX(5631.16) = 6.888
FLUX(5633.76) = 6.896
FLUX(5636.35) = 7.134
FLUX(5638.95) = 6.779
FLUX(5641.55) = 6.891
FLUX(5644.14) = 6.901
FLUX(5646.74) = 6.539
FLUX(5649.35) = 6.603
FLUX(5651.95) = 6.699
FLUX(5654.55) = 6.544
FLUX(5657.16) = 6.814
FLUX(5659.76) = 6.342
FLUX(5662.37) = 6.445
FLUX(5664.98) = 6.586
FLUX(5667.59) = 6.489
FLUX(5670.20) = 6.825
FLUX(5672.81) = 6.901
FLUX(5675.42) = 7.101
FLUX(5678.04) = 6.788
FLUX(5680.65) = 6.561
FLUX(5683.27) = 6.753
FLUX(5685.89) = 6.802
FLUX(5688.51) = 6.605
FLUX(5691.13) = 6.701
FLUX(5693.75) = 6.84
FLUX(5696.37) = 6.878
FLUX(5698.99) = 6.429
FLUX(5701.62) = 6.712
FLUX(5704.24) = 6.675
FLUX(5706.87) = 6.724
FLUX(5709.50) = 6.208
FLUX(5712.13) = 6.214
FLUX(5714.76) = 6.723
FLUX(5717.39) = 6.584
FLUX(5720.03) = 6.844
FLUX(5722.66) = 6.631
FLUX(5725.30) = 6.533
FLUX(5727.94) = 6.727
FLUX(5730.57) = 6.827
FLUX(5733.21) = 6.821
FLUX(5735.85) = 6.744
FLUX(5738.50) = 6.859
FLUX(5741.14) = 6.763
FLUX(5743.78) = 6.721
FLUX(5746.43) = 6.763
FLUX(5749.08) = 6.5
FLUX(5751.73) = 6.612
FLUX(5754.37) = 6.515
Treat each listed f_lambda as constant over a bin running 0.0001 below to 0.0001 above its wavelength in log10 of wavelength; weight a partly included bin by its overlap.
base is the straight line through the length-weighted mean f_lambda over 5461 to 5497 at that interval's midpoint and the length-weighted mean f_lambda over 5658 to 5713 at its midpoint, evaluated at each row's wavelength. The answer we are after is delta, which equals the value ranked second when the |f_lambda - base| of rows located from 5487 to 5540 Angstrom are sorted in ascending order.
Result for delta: 0.013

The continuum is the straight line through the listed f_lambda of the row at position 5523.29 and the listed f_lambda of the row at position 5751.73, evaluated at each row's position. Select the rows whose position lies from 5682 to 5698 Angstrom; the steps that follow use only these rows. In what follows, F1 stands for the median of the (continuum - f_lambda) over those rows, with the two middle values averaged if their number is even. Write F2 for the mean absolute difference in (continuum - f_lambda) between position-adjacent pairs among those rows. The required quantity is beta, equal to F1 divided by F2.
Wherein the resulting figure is -0.93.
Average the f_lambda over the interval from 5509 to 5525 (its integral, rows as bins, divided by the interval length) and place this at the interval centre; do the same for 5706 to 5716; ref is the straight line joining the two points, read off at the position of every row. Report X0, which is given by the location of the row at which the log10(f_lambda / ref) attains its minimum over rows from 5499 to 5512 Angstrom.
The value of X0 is 5508.05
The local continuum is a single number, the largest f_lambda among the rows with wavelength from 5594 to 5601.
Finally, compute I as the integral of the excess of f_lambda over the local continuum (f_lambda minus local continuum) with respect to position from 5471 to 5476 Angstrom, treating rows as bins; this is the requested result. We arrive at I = 0.4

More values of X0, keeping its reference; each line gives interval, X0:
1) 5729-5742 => 5735.85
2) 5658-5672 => 5659.76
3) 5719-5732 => 5725.30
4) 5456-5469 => 5465.10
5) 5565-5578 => 5574.40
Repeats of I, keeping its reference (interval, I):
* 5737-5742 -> 0.6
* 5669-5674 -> 0.8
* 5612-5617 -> -1.0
